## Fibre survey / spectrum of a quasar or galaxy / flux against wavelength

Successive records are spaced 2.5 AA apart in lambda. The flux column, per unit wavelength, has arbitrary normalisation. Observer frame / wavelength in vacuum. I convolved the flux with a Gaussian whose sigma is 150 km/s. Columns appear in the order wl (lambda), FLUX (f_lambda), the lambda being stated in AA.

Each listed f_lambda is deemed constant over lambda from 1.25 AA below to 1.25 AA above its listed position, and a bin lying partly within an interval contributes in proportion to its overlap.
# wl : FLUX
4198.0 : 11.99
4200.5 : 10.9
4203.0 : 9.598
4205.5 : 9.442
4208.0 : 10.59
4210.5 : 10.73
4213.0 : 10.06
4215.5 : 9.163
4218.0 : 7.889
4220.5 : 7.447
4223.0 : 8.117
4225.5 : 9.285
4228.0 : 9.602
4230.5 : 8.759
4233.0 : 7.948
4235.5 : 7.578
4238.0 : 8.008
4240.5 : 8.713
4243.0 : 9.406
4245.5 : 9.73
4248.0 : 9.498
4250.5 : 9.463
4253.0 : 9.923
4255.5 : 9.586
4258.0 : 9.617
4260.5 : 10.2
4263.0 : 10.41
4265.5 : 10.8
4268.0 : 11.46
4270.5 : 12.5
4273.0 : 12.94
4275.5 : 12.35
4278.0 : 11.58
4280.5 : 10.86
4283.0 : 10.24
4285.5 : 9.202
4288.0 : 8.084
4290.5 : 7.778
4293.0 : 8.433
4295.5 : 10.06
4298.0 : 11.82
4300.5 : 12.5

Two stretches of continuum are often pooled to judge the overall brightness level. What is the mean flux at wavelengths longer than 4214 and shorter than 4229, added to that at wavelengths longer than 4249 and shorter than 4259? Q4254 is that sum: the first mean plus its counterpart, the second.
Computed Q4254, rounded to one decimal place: 18.2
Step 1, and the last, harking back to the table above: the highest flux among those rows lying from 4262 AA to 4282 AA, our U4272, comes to 12.94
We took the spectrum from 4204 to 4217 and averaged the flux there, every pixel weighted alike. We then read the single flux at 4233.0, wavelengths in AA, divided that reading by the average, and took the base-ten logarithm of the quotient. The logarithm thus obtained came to -0.10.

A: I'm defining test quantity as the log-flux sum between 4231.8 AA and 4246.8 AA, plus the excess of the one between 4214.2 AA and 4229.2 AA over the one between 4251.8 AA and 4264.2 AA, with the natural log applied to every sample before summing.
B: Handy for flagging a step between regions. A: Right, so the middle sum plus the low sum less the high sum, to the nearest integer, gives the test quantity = 14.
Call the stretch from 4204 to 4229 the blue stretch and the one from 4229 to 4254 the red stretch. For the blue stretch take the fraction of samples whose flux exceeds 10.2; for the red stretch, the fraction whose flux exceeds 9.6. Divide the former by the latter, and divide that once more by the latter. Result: 5.0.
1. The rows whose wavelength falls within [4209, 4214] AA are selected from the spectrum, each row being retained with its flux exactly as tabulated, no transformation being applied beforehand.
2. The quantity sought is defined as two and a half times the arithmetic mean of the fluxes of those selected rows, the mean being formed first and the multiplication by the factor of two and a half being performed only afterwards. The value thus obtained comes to 26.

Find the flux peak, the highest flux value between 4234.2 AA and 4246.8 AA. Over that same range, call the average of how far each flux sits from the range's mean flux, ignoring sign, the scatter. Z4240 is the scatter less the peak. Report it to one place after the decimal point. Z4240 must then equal -9.0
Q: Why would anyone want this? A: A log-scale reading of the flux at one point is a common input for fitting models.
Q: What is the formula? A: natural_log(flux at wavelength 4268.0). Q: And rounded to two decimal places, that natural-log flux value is 2.44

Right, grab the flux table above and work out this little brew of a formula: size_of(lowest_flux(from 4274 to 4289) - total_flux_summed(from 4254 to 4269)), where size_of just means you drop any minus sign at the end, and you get 54.0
